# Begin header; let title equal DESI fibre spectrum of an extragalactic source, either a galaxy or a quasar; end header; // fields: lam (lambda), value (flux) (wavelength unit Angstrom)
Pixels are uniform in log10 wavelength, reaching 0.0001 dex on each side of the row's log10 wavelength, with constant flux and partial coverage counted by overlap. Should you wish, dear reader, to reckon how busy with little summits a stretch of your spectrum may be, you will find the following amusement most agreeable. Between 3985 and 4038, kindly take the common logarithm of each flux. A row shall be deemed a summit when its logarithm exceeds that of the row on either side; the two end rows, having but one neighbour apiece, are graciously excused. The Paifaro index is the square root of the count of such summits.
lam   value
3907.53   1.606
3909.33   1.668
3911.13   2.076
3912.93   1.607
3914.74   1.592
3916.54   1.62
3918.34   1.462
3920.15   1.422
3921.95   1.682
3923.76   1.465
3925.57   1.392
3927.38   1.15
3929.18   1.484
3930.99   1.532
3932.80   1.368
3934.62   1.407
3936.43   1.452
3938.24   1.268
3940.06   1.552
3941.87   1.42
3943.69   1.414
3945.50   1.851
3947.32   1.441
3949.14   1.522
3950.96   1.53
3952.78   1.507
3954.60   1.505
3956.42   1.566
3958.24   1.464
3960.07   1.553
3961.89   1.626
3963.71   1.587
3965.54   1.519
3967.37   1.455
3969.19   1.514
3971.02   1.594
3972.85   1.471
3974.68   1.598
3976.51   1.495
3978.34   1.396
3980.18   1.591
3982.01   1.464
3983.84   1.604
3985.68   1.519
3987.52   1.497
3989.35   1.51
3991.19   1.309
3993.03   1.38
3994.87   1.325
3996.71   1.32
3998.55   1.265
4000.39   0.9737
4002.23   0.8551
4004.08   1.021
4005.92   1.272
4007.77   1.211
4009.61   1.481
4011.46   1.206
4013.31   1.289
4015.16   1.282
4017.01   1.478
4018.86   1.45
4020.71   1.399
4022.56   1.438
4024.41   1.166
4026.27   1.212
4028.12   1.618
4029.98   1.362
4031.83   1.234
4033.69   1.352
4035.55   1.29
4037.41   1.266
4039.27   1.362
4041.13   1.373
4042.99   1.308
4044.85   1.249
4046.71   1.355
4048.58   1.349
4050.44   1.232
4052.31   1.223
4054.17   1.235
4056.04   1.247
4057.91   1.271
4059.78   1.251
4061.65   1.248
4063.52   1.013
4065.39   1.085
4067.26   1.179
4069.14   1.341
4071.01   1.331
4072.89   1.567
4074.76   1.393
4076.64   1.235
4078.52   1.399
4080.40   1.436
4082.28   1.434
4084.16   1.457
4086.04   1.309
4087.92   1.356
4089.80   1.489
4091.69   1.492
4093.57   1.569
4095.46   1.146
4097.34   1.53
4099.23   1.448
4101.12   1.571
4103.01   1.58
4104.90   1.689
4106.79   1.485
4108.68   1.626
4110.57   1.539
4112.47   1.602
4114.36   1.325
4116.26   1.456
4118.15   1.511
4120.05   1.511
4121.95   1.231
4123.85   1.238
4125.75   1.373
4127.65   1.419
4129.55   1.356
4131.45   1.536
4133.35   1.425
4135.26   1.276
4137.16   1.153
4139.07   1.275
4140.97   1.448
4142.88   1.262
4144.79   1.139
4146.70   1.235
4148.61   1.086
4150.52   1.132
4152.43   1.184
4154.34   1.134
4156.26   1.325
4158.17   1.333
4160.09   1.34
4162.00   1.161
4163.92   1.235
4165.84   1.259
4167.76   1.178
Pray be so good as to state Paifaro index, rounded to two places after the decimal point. 3.00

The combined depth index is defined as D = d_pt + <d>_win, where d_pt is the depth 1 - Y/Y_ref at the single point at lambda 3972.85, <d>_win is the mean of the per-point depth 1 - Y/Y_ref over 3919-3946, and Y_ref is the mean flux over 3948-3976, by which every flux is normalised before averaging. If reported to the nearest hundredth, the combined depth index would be 0.09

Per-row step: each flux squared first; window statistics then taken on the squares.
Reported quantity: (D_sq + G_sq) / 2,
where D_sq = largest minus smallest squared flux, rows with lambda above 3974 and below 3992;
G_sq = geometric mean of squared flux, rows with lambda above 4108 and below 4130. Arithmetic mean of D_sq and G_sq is 1.45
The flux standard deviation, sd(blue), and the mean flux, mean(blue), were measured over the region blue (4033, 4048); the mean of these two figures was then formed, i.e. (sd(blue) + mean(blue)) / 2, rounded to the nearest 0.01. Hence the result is 0.68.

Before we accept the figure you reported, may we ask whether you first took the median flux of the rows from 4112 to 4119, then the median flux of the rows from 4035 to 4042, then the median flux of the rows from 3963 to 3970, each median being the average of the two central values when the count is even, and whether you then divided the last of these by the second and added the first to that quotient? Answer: 2.63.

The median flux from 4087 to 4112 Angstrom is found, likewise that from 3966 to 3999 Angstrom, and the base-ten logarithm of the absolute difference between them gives -1.3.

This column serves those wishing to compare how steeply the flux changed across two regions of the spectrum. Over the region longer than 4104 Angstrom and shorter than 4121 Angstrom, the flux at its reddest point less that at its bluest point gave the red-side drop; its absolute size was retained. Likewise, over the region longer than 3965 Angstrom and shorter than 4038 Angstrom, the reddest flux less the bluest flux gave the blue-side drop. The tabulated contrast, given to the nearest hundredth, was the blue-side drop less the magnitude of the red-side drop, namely -0.43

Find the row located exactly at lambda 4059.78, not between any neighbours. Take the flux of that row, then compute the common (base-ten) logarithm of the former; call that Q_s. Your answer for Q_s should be 0.10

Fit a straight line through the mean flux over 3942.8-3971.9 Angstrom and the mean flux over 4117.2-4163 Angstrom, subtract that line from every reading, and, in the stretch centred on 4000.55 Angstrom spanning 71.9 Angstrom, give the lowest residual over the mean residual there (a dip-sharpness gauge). 6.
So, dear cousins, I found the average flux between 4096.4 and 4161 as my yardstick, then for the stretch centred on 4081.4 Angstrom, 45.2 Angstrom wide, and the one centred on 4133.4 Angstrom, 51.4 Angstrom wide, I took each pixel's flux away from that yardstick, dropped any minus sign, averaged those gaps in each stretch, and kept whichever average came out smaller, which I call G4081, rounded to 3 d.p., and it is 0.130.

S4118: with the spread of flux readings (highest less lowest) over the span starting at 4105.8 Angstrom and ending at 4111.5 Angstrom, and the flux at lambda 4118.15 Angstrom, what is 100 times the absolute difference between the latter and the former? 137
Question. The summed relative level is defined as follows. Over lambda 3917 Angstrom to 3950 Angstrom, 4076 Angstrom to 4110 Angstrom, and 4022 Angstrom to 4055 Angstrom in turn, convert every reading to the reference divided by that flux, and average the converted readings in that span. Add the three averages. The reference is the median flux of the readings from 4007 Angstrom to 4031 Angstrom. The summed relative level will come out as 2.93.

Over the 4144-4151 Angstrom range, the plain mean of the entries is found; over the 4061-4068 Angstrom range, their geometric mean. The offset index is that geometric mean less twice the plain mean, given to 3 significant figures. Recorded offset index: -1.17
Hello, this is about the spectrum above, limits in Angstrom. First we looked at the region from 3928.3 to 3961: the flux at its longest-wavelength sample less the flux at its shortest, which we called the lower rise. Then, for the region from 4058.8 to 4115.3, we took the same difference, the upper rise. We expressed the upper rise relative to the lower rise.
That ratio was 1.1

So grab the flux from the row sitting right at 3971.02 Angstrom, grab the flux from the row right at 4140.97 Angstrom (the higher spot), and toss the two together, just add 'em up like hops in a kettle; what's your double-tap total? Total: 3.04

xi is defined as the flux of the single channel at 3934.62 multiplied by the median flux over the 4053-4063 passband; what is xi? 1.76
